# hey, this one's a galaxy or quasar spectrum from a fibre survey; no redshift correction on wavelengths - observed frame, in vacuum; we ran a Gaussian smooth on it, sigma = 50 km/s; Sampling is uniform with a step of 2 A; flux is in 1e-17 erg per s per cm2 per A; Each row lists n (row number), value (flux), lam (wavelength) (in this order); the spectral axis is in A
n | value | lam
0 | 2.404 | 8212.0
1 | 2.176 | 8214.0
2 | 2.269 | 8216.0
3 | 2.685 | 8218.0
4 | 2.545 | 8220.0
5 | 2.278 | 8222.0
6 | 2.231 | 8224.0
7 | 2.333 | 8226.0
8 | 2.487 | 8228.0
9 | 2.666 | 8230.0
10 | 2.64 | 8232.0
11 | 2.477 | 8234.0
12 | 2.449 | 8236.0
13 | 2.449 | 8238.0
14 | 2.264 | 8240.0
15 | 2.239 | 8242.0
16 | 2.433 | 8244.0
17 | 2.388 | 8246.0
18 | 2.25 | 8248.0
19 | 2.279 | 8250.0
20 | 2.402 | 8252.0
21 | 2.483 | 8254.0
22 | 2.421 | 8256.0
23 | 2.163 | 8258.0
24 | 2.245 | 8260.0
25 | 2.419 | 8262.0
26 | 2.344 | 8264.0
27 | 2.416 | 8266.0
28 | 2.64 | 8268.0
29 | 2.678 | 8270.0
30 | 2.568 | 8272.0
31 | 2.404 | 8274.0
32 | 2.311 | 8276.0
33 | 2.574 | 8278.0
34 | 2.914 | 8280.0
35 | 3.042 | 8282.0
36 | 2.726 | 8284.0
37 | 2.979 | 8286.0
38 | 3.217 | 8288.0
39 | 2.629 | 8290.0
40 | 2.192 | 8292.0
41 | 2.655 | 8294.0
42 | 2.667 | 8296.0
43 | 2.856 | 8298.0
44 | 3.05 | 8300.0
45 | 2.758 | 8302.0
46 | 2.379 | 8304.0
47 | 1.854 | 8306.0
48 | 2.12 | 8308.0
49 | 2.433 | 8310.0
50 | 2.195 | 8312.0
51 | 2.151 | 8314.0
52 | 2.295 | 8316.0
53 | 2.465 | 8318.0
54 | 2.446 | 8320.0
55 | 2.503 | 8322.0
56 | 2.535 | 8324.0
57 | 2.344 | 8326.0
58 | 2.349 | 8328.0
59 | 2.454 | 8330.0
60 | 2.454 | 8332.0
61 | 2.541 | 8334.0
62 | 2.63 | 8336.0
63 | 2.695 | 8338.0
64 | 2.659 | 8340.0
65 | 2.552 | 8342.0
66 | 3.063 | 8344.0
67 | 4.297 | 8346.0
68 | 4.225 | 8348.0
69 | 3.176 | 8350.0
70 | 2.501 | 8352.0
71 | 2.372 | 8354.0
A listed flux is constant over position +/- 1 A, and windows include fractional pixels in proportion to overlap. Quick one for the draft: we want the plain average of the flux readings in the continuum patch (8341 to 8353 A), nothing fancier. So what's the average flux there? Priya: 3.30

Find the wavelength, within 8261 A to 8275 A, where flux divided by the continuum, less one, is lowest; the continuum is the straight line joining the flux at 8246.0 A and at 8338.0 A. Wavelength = 8264.0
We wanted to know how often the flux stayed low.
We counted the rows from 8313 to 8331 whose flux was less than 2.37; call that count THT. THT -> 4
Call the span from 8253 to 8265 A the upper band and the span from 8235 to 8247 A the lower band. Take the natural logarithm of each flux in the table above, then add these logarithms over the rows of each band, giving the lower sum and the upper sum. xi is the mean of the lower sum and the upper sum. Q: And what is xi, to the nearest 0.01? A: 5.14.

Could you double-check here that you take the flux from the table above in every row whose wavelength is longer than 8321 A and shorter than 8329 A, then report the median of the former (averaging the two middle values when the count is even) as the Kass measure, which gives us 2.4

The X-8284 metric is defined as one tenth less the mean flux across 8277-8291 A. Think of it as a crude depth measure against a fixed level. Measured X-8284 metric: -2.77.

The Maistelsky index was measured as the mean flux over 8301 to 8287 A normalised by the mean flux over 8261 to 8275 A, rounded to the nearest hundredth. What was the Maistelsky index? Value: 1.10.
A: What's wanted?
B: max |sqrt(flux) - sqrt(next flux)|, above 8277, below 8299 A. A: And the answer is 0.17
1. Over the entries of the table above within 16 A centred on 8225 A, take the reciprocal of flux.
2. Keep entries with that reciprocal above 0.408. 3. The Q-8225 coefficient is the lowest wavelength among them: 8222.0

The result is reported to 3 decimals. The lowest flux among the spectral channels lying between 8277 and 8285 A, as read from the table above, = 2.574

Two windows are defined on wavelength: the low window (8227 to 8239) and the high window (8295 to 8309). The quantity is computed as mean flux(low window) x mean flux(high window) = 6.4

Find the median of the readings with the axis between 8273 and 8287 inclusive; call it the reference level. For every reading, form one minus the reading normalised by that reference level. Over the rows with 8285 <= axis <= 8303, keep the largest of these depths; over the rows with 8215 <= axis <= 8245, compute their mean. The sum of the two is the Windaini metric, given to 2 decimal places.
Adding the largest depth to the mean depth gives 0.30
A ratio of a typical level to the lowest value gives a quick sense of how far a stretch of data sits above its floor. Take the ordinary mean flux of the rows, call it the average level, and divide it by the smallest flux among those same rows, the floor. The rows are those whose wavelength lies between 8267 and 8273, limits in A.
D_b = 1.02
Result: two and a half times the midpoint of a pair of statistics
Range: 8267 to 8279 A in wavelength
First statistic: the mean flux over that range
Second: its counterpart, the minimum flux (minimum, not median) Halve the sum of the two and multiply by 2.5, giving 6.1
